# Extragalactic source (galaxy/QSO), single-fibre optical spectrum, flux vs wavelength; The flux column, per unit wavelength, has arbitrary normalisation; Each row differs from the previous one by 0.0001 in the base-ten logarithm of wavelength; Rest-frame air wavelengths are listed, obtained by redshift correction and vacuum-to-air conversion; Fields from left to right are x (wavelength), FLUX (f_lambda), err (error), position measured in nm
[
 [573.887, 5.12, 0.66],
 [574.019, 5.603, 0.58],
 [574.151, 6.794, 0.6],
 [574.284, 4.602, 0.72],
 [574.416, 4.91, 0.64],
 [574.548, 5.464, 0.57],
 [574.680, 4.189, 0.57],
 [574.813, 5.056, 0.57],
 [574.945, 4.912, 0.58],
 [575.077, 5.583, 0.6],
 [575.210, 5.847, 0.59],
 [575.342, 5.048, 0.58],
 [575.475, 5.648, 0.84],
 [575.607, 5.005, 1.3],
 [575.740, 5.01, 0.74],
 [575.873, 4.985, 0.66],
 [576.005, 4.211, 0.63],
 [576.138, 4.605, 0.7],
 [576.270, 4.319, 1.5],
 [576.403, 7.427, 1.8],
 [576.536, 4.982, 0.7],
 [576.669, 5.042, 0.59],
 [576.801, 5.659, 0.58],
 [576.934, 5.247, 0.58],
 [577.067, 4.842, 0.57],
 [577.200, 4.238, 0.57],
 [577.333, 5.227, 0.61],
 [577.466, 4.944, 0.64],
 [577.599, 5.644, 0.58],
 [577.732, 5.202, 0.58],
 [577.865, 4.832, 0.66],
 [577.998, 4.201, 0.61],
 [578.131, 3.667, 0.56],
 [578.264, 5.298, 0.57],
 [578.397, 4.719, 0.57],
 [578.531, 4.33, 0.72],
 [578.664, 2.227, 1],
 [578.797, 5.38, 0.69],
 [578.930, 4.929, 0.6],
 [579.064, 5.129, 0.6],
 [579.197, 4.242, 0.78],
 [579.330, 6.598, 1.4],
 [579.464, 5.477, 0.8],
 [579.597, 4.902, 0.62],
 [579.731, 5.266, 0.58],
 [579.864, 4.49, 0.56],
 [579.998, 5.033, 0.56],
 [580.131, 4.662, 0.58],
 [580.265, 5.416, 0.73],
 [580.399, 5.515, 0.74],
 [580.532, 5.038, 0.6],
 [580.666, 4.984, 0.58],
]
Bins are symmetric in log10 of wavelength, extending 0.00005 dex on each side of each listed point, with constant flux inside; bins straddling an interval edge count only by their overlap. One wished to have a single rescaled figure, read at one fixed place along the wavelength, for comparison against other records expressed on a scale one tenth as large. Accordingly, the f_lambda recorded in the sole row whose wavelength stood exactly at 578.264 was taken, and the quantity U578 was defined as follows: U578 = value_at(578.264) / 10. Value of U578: 0.53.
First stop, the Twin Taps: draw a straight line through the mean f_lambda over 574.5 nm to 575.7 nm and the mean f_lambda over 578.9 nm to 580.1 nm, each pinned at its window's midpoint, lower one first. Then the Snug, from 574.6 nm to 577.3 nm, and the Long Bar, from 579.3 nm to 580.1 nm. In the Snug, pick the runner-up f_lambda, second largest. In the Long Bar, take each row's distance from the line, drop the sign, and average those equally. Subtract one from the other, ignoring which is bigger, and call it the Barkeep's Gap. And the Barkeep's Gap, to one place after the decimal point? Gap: 5.4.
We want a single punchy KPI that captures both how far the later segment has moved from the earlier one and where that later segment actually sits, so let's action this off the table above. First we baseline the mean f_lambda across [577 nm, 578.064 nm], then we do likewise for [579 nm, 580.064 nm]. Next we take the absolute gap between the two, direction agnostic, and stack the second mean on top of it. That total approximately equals 5.39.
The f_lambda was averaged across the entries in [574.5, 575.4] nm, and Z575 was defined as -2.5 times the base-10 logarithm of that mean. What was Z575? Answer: -1.78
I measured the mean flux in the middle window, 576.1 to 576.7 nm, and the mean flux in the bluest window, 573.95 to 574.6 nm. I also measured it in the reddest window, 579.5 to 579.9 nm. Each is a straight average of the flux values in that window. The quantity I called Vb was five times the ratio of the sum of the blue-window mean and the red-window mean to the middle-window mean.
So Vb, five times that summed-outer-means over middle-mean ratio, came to 9.8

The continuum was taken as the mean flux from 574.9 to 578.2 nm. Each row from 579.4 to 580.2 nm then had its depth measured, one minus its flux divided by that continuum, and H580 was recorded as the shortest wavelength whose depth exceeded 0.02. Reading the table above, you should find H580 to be 579.597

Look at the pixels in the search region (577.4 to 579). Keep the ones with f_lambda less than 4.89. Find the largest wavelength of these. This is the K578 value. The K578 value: 578.664 nm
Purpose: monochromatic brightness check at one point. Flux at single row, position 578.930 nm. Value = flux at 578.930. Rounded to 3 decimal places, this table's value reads 4.929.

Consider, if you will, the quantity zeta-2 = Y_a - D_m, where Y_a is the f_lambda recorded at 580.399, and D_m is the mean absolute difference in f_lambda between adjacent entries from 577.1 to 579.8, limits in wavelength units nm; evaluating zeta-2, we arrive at 4.6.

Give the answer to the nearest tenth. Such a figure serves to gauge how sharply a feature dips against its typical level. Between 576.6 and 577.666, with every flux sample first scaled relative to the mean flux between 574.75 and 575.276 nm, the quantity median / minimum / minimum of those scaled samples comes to 1.5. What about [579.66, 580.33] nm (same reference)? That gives 1.3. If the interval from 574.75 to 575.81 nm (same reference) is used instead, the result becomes 1.1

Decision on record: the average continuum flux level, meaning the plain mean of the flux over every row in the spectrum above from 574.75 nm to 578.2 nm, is 5.1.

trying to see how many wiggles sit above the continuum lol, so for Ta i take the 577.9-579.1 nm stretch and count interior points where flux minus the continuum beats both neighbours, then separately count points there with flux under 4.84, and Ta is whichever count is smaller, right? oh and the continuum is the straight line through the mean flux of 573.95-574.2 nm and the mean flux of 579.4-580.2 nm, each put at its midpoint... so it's 2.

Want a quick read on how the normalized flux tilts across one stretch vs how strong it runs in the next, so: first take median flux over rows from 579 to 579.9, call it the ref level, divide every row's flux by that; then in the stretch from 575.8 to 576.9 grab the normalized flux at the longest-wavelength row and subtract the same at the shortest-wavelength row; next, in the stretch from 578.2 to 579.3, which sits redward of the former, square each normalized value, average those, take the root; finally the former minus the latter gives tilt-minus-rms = -0.77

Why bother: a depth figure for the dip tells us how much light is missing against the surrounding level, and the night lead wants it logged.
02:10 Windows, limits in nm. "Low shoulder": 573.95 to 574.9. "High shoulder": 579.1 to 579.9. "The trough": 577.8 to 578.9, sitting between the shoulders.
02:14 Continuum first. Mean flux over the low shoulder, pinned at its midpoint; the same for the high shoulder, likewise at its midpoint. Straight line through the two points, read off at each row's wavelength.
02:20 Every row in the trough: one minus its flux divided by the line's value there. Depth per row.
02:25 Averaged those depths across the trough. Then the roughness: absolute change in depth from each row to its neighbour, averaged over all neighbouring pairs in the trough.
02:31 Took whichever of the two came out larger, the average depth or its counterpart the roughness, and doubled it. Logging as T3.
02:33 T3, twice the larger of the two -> 0.50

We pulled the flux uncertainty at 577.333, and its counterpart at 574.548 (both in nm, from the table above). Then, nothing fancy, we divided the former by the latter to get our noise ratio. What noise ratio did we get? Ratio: 1.07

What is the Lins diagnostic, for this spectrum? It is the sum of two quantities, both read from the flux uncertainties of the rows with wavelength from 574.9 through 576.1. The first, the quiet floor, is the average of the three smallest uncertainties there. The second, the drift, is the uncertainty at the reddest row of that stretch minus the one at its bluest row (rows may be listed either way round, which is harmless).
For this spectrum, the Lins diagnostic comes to 0.63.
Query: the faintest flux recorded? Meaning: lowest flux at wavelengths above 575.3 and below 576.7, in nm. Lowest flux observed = 4.211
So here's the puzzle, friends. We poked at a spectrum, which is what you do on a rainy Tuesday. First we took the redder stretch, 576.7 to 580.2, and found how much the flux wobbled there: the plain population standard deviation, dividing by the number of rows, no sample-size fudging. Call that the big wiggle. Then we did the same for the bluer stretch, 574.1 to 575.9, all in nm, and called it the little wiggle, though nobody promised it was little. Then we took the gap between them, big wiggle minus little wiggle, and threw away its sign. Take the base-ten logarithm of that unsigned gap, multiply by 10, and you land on -7.5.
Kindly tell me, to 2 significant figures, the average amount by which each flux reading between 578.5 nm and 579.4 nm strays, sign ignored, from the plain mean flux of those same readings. 0.94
